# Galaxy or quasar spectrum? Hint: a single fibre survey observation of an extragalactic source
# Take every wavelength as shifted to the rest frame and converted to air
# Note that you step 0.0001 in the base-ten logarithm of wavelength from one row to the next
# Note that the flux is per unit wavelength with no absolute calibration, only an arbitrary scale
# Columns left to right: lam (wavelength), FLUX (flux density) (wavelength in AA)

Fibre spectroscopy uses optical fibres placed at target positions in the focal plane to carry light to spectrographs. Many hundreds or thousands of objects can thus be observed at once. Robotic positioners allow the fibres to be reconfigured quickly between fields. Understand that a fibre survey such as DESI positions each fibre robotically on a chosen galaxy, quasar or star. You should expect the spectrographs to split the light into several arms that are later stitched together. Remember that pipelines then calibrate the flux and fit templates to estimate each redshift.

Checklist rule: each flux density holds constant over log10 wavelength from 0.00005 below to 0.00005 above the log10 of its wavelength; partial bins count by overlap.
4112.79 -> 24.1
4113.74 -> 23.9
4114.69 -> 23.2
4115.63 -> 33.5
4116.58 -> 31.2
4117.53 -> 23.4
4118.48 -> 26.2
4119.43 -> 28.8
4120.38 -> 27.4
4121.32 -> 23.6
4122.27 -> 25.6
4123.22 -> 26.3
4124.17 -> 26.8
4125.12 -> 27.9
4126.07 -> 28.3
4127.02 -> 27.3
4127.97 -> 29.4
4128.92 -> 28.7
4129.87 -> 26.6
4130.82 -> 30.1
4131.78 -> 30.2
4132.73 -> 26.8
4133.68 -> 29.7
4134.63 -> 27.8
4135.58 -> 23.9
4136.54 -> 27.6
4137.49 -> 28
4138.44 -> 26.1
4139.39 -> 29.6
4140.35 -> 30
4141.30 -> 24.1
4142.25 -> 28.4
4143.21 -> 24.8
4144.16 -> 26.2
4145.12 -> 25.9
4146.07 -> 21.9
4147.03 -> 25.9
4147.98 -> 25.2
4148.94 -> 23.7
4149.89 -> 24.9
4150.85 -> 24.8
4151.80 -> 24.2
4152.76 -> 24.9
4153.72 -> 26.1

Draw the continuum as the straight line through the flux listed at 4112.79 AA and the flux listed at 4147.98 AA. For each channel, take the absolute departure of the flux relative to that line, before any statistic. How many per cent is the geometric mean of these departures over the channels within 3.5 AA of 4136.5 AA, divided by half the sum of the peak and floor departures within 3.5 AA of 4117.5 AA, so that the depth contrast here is 50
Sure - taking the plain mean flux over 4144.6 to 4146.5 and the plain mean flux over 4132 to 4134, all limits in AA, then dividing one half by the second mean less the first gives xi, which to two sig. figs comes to 0.11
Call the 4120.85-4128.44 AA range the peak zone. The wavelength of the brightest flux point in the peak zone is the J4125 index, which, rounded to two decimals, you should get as 4127.97 AA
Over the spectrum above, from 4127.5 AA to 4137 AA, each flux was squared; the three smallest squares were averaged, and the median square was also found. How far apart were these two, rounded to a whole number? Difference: 133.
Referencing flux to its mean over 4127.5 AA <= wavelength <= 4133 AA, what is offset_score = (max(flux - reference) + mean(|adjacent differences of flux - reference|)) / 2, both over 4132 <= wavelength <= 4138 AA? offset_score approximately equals 1.8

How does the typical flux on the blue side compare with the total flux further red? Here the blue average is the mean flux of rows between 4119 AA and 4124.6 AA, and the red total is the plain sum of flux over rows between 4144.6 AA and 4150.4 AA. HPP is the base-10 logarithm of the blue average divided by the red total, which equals -0.75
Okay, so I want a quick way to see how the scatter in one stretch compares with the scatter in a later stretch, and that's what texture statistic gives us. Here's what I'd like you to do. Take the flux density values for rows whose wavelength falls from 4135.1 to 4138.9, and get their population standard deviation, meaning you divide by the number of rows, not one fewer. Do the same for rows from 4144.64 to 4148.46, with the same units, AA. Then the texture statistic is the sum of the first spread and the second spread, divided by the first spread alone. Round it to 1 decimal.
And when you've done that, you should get 2.0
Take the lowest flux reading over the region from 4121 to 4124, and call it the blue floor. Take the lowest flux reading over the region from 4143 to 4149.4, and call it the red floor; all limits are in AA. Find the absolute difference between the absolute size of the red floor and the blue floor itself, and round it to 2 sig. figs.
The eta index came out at 1.7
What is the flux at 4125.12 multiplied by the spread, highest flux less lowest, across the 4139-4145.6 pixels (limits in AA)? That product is 165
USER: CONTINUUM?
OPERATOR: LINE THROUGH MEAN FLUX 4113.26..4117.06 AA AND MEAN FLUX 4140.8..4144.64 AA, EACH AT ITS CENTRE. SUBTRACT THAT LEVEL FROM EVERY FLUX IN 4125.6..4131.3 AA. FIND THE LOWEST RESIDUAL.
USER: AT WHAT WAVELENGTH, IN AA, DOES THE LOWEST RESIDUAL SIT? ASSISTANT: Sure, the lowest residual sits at 4129.87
